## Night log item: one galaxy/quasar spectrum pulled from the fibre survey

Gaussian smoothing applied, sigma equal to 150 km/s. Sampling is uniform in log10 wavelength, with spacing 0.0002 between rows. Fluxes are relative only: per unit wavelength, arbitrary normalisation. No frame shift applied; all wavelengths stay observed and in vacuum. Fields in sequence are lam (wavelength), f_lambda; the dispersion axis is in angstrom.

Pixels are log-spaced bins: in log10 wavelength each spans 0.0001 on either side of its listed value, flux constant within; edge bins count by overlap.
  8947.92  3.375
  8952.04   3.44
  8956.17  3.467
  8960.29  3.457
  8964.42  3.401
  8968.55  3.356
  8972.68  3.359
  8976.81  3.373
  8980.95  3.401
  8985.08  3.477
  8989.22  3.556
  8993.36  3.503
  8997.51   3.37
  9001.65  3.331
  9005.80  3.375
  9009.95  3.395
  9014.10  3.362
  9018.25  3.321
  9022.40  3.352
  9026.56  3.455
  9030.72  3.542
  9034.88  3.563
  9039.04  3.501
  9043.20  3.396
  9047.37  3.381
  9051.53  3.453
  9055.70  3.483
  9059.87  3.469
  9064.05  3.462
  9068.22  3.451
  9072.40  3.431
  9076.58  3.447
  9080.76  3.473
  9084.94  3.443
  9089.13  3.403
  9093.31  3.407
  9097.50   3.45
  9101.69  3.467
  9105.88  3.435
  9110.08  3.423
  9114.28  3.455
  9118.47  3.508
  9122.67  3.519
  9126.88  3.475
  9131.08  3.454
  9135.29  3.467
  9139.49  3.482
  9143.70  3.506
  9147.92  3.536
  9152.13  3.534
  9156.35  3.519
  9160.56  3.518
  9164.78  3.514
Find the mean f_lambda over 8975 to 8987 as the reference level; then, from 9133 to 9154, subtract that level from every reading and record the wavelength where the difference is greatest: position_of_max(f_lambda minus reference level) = 9147.92 angstrom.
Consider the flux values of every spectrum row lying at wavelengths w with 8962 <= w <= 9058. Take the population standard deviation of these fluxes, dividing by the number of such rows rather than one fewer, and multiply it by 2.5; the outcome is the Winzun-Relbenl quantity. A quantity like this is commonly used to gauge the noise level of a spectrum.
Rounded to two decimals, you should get 0.18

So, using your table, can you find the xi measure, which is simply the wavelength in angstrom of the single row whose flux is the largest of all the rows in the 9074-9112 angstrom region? 9080.76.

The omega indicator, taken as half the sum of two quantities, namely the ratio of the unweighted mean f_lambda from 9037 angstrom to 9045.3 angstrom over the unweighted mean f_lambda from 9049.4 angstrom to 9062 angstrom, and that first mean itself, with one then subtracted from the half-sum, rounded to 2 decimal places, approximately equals 1.22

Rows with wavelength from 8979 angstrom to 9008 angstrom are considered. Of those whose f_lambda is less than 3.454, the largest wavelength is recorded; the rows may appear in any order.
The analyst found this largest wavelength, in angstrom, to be 9005.80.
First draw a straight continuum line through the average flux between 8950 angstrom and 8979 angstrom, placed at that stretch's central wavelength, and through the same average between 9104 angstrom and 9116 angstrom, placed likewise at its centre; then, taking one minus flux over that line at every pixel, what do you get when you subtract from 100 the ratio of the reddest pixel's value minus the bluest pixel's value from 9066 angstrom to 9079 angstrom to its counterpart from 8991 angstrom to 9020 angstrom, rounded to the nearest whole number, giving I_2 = 100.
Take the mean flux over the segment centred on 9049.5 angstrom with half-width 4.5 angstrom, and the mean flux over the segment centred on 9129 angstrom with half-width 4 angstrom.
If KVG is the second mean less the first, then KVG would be 0.05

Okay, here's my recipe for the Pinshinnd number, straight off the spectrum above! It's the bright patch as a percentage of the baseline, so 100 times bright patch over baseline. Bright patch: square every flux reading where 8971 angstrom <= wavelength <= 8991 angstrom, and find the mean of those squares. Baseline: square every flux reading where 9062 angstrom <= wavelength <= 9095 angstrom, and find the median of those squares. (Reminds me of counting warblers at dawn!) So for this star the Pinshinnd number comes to 99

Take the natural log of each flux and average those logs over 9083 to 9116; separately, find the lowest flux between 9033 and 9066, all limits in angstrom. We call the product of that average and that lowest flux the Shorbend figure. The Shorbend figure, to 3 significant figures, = 4.17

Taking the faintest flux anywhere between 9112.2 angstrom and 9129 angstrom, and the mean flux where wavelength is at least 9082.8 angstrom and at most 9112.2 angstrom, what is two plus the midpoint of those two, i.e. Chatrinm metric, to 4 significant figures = 5.444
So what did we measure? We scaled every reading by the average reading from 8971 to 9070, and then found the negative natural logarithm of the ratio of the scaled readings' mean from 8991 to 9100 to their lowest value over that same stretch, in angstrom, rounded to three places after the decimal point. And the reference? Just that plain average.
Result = -0.033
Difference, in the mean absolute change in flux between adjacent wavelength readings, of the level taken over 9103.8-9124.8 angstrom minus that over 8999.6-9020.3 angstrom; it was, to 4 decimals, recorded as -0.0075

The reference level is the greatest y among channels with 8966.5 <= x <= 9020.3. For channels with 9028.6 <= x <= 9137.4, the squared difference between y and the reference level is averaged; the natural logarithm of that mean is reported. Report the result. -4.5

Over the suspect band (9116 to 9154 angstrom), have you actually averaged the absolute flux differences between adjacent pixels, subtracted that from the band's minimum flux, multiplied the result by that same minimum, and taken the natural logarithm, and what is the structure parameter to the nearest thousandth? 2.473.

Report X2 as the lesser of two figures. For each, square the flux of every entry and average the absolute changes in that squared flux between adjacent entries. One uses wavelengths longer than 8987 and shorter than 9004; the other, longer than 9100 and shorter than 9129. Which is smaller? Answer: 0.213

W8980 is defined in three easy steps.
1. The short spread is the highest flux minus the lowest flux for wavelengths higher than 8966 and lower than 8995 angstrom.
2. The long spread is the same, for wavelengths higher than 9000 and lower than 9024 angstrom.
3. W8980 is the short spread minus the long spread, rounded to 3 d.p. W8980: 0.126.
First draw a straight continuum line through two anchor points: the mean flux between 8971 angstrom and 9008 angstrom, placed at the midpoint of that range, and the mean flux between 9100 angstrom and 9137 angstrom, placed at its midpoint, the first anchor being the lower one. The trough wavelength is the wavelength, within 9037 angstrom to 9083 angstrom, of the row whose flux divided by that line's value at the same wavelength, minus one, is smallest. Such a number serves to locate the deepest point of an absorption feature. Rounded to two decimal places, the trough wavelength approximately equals 9047.37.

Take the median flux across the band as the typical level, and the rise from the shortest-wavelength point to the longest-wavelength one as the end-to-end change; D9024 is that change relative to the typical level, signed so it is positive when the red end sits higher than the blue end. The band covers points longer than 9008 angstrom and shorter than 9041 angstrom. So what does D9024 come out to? 0.031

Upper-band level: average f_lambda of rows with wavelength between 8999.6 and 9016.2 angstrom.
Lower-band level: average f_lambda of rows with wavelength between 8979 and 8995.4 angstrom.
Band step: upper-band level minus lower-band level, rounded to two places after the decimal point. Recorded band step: -0.12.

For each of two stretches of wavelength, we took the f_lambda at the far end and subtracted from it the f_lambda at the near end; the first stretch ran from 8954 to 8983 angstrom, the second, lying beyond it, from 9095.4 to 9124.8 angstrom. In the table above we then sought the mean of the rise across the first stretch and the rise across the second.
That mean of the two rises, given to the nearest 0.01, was 0.00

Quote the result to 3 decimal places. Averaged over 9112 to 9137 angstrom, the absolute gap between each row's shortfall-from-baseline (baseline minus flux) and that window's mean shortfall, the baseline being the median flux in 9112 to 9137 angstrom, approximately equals 0.023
